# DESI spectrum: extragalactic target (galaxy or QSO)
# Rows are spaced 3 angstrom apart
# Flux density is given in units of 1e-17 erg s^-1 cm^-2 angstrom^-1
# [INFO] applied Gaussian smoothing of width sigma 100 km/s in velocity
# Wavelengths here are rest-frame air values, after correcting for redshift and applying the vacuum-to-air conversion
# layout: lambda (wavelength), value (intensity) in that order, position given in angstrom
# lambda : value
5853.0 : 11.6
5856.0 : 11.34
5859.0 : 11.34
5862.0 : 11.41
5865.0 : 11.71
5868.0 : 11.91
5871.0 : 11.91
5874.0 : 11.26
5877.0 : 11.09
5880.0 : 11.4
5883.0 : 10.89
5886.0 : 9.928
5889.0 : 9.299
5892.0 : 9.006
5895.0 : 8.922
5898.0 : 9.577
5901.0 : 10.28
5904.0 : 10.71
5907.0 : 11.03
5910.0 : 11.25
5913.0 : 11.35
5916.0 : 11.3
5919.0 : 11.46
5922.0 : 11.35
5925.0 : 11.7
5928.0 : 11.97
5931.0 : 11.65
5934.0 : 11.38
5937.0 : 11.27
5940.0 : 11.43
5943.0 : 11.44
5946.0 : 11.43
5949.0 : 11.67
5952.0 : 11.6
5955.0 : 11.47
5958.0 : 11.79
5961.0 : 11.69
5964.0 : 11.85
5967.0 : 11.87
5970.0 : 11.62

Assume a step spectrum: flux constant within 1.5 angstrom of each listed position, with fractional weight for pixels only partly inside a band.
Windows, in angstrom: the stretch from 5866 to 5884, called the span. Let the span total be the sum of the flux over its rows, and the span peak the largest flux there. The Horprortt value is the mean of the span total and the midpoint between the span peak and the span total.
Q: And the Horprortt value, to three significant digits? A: 54.3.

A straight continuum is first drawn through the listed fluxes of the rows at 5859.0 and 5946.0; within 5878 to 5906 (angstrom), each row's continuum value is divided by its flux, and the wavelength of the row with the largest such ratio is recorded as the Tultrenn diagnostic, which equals 5895.0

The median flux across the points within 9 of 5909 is 11.1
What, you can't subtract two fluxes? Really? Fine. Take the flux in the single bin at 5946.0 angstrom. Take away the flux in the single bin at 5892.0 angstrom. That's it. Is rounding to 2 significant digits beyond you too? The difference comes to 2.4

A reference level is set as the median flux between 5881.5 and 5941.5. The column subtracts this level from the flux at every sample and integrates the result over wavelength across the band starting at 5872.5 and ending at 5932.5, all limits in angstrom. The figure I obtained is -29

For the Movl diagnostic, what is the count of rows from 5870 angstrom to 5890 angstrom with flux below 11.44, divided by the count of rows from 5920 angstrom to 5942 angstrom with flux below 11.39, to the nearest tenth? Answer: 2.0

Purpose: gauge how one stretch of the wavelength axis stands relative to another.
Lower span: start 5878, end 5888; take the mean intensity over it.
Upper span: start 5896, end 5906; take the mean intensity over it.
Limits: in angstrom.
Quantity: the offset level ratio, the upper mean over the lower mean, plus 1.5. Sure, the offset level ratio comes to 2.45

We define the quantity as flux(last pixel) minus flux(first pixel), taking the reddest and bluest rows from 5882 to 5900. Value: -1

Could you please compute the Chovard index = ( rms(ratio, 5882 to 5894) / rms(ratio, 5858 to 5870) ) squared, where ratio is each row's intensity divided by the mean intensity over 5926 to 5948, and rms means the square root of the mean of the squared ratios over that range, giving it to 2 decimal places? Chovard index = 0.72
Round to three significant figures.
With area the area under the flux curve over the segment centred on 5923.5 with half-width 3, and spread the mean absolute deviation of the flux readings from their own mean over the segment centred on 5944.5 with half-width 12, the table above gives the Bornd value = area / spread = 776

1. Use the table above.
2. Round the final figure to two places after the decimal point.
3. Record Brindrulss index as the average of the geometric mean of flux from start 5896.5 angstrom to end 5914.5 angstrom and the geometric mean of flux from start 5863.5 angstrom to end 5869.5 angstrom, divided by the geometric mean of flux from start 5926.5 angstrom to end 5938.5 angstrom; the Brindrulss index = 0.97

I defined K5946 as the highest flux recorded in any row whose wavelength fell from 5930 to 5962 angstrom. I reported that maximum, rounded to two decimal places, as 11.79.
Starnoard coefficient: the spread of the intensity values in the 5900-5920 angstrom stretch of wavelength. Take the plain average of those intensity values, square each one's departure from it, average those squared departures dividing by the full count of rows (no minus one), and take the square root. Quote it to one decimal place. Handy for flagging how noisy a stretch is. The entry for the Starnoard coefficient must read 0.4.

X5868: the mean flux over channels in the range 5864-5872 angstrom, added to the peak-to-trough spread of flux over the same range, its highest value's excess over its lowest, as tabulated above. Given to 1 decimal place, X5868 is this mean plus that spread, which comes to 12.0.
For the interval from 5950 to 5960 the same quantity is 11.9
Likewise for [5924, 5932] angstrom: 12.1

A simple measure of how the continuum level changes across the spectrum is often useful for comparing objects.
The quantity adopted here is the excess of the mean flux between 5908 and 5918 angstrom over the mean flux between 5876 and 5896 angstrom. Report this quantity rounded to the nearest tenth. 1.2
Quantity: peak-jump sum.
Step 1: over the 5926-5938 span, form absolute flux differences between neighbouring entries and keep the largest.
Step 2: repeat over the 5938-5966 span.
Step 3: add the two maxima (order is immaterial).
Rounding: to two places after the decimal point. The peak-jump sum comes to 0.64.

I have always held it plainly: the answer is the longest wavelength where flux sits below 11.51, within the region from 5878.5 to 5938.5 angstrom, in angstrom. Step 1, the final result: 5937.0 angstrom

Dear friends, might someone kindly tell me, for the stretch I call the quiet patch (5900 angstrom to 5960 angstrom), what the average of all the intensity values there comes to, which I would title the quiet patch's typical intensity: 11.4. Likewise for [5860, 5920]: 10.8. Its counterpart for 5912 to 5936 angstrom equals 11.5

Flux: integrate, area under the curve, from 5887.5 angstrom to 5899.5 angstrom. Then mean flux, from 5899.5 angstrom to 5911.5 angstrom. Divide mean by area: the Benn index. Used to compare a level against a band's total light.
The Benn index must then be 0.098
